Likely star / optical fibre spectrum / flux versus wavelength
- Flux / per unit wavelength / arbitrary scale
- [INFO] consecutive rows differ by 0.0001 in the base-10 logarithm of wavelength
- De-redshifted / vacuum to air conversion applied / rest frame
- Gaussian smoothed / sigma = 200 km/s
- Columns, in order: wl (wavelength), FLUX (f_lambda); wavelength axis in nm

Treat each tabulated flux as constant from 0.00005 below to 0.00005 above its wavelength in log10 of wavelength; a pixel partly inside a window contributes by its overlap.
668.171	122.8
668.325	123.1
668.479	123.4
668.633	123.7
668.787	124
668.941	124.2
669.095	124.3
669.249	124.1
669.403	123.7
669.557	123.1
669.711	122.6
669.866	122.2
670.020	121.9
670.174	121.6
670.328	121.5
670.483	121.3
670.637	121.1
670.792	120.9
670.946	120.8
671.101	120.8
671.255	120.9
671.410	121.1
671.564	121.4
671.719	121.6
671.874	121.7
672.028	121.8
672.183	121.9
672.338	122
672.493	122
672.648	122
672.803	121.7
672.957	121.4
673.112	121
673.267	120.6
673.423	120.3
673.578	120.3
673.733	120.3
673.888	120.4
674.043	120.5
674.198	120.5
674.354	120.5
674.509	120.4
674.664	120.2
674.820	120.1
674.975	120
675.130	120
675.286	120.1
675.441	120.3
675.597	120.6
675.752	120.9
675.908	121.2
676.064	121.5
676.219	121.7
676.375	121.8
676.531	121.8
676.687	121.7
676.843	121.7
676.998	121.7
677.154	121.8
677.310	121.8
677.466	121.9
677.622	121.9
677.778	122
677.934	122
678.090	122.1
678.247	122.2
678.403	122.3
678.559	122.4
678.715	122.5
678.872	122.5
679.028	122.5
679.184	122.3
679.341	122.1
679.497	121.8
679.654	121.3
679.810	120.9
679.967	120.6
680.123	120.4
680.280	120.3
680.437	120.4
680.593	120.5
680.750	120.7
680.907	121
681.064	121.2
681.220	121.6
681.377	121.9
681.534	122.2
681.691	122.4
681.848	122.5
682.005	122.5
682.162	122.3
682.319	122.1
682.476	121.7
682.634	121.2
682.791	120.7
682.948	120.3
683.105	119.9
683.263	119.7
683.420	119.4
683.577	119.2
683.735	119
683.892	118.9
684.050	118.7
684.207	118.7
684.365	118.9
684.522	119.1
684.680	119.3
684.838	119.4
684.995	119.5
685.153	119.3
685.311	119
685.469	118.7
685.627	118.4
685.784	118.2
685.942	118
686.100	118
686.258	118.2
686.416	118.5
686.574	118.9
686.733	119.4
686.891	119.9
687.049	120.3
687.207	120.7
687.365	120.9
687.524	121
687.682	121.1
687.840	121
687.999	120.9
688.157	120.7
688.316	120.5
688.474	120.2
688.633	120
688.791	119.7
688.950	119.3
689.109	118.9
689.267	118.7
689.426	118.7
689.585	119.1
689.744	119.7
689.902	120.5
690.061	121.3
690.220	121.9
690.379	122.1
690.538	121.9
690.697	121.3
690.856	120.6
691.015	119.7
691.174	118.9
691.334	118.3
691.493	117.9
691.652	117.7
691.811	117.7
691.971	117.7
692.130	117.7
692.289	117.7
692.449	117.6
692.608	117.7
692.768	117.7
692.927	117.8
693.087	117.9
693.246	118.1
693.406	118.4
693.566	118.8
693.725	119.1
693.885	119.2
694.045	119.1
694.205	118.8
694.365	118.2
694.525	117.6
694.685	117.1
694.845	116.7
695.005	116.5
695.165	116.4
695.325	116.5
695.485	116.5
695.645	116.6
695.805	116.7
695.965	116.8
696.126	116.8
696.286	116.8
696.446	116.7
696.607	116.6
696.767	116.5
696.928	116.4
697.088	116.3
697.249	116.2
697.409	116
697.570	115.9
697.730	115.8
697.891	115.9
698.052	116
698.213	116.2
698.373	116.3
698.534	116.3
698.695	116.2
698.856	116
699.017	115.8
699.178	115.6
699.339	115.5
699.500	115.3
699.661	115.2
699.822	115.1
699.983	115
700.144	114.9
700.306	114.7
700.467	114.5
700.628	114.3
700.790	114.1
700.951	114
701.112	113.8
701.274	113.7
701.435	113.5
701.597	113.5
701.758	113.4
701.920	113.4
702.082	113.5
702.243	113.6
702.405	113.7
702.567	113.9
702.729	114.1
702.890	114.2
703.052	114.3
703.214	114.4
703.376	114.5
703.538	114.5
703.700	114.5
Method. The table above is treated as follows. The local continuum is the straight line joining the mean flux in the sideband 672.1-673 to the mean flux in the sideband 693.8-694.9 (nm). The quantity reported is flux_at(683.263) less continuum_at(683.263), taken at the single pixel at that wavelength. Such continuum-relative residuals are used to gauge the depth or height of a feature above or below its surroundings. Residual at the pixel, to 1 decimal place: -0.3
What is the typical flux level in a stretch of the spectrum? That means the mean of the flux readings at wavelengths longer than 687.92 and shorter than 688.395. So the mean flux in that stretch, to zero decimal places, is 121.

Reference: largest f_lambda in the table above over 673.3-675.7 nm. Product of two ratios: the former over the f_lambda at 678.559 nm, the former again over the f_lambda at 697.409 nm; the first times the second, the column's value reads 1.02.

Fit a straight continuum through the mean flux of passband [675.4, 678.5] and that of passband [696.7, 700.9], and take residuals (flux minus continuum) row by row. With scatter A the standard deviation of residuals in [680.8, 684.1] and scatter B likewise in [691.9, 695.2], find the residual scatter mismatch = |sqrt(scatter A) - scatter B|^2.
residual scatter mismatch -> 0.07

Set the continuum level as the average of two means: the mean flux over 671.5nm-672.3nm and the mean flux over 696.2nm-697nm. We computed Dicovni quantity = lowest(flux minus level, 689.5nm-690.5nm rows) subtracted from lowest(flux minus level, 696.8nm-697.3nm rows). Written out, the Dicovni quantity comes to -2.9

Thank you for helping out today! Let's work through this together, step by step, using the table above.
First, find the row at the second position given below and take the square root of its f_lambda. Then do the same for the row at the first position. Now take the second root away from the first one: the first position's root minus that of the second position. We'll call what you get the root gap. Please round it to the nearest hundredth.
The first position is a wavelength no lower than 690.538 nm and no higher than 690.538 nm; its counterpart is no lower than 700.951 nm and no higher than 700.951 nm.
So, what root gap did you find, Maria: 0.36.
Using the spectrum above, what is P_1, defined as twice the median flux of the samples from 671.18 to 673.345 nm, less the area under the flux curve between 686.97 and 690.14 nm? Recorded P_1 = -138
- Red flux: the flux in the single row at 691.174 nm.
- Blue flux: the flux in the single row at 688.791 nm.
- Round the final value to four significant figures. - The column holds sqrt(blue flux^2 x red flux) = 1305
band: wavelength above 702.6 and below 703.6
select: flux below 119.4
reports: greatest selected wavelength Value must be 703.538 nm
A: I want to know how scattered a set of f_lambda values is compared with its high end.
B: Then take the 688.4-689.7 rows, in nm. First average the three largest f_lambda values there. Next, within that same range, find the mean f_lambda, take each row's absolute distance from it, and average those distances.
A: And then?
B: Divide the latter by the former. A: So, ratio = 0.0040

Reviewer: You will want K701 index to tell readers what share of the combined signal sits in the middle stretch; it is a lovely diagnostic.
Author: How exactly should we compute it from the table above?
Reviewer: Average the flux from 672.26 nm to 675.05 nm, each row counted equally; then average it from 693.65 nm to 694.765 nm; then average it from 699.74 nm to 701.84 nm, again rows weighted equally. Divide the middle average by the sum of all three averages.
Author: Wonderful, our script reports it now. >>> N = 0.335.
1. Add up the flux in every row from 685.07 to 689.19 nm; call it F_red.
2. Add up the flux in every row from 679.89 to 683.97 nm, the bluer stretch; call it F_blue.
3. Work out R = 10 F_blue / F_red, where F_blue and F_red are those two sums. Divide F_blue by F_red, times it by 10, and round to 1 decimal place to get 10.1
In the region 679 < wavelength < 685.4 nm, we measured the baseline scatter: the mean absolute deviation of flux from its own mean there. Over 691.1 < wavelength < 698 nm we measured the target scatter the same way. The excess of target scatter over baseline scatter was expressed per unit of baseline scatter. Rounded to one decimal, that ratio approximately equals -0.2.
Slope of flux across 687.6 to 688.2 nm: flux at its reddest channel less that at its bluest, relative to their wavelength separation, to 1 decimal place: -0.8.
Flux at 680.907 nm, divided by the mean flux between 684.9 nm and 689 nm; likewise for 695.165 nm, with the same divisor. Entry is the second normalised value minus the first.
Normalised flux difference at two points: -0.038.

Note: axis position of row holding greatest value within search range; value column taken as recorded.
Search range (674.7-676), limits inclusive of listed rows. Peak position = 675.908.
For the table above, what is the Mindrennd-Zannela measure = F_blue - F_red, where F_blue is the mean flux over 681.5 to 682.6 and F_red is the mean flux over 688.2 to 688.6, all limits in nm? 1.9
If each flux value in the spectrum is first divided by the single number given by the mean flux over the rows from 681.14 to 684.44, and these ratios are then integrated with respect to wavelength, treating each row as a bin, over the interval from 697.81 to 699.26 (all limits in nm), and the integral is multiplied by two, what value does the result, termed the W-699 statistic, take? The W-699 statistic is 2.8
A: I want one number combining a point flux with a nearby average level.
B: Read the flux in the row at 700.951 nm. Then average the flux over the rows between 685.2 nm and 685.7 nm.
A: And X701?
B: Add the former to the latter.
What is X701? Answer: 233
